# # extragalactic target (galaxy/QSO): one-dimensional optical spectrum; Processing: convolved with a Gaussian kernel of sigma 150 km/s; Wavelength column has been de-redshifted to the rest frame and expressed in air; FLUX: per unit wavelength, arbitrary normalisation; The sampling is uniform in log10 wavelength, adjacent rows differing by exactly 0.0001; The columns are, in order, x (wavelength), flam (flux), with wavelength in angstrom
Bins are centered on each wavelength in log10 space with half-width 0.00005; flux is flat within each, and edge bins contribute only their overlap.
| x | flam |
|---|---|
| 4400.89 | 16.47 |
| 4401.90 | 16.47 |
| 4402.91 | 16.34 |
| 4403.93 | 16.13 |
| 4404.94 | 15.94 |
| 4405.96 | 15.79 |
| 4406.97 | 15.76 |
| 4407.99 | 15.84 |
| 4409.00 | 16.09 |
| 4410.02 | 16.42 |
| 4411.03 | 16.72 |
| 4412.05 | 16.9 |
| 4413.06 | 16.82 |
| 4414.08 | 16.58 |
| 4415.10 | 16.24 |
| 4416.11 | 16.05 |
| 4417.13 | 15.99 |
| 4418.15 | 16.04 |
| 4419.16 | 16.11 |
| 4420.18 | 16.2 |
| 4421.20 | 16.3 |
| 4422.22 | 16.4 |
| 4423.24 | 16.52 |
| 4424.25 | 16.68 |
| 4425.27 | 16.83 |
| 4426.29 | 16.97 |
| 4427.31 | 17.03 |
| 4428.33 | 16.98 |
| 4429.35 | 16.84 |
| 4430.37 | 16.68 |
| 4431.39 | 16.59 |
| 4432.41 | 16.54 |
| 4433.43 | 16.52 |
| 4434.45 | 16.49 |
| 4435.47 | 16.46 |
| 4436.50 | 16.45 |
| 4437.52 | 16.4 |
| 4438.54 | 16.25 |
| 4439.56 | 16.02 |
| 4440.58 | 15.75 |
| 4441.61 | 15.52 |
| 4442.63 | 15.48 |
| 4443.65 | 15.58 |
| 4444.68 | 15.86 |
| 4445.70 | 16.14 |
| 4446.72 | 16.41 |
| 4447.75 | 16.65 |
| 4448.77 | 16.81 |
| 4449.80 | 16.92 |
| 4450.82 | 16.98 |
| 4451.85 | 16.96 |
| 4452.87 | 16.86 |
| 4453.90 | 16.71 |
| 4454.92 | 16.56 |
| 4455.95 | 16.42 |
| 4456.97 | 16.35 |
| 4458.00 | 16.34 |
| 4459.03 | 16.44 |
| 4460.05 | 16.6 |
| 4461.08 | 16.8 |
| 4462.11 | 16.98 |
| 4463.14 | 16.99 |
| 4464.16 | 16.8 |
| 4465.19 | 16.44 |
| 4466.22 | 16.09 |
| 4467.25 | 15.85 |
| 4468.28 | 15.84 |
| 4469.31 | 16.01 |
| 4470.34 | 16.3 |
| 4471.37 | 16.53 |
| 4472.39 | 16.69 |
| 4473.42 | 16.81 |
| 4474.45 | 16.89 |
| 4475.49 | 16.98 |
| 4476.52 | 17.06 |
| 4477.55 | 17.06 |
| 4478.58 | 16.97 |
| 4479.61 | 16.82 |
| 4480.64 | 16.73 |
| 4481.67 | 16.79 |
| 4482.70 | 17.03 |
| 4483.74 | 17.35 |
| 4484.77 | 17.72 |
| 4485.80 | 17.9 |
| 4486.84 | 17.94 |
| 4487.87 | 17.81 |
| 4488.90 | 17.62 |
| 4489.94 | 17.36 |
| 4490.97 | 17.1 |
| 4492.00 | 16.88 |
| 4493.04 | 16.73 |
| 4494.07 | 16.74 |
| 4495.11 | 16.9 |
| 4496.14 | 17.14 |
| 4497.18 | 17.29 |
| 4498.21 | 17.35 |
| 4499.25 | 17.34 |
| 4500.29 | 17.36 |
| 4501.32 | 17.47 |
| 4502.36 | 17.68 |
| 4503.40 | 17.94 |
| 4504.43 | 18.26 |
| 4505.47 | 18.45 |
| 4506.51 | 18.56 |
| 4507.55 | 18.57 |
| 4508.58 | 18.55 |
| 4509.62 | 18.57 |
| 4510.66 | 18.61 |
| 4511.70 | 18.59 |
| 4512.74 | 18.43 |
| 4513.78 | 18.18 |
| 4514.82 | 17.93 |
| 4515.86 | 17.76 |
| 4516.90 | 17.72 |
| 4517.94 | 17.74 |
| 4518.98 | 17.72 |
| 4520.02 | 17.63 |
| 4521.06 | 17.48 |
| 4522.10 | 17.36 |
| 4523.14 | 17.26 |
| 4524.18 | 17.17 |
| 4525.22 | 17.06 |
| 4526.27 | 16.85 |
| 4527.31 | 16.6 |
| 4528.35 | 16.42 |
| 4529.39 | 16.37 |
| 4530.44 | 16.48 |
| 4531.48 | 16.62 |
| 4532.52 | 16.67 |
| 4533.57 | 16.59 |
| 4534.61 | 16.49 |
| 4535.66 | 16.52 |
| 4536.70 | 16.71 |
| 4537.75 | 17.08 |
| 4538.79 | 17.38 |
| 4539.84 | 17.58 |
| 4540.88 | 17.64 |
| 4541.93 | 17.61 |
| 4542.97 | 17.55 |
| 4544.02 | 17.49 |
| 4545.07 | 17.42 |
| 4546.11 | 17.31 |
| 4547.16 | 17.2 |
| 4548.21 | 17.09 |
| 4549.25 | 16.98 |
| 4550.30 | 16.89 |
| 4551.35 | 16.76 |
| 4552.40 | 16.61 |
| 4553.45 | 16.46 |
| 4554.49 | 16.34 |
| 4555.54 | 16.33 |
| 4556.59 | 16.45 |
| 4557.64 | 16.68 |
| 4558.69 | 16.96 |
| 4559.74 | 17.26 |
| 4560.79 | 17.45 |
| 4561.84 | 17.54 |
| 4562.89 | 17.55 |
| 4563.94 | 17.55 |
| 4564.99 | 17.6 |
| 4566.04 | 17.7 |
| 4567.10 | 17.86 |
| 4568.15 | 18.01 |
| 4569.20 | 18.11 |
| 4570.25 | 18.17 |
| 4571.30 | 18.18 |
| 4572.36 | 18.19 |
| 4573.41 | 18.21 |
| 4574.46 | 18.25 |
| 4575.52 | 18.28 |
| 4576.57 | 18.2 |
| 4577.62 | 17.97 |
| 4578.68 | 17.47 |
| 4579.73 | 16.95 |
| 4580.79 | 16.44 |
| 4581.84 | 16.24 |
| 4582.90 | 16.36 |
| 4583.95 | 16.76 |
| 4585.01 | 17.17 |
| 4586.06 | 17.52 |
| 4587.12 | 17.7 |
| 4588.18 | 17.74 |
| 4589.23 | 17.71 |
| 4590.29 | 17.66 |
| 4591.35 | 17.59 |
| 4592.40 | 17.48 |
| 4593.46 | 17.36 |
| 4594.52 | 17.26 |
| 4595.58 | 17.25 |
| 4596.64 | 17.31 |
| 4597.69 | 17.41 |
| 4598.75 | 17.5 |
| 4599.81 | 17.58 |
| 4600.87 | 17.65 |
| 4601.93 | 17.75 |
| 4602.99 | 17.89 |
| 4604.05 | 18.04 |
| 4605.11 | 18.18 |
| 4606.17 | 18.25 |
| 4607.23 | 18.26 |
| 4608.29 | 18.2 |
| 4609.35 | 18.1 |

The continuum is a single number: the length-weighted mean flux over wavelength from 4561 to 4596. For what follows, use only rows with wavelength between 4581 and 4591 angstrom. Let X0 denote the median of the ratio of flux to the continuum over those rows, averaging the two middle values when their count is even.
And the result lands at 1.00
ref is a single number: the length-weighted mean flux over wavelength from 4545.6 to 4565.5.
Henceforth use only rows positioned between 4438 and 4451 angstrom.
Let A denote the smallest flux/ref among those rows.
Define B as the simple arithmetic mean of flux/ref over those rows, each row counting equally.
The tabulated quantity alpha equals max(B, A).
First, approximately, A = 0.91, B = 0.95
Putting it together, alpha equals 0.95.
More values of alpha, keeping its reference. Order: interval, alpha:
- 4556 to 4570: 1.03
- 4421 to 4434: 0.98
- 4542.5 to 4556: 1.00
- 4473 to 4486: 1.00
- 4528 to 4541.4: 0.99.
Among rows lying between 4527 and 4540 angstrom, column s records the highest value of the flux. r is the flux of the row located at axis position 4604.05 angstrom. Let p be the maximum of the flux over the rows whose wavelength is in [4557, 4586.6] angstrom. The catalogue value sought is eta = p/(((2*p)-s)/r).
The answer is 17.4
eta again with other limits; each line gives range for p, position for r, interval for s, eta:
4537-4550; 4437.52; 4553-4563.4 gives 16.3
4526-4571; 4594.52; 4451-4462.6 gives 16.2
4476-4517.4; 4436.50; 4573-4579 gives 16.2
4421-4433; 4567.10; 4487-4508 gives 19.6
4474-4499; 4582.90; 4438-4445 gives 15.0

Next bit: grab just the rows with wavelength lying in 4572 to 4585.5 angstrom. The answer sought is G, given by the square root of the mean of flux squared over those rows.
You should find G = 17.4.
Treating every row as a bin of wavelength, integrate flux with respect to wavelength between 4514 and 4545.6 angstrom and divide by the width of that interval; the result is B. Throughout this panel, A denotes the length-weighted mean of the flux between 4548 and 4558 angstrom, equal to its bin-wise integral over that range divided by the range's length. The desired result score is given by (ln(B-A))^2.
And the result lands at 0.4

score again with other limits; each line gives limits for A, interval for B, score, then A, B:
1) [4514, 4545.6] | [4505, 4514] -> 0.1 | 17.2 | 18.5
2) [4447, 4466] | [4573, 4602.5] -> 0.1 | 16.7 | 17.5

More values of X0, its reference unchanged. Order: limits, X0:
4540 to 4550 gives 0.99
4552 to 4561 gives 0.95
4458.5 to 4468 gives 0.94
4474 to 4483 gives 0.97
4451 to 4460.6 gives 0.94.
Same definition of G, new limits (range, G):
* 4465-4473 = 16.2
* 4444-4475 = 16.5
